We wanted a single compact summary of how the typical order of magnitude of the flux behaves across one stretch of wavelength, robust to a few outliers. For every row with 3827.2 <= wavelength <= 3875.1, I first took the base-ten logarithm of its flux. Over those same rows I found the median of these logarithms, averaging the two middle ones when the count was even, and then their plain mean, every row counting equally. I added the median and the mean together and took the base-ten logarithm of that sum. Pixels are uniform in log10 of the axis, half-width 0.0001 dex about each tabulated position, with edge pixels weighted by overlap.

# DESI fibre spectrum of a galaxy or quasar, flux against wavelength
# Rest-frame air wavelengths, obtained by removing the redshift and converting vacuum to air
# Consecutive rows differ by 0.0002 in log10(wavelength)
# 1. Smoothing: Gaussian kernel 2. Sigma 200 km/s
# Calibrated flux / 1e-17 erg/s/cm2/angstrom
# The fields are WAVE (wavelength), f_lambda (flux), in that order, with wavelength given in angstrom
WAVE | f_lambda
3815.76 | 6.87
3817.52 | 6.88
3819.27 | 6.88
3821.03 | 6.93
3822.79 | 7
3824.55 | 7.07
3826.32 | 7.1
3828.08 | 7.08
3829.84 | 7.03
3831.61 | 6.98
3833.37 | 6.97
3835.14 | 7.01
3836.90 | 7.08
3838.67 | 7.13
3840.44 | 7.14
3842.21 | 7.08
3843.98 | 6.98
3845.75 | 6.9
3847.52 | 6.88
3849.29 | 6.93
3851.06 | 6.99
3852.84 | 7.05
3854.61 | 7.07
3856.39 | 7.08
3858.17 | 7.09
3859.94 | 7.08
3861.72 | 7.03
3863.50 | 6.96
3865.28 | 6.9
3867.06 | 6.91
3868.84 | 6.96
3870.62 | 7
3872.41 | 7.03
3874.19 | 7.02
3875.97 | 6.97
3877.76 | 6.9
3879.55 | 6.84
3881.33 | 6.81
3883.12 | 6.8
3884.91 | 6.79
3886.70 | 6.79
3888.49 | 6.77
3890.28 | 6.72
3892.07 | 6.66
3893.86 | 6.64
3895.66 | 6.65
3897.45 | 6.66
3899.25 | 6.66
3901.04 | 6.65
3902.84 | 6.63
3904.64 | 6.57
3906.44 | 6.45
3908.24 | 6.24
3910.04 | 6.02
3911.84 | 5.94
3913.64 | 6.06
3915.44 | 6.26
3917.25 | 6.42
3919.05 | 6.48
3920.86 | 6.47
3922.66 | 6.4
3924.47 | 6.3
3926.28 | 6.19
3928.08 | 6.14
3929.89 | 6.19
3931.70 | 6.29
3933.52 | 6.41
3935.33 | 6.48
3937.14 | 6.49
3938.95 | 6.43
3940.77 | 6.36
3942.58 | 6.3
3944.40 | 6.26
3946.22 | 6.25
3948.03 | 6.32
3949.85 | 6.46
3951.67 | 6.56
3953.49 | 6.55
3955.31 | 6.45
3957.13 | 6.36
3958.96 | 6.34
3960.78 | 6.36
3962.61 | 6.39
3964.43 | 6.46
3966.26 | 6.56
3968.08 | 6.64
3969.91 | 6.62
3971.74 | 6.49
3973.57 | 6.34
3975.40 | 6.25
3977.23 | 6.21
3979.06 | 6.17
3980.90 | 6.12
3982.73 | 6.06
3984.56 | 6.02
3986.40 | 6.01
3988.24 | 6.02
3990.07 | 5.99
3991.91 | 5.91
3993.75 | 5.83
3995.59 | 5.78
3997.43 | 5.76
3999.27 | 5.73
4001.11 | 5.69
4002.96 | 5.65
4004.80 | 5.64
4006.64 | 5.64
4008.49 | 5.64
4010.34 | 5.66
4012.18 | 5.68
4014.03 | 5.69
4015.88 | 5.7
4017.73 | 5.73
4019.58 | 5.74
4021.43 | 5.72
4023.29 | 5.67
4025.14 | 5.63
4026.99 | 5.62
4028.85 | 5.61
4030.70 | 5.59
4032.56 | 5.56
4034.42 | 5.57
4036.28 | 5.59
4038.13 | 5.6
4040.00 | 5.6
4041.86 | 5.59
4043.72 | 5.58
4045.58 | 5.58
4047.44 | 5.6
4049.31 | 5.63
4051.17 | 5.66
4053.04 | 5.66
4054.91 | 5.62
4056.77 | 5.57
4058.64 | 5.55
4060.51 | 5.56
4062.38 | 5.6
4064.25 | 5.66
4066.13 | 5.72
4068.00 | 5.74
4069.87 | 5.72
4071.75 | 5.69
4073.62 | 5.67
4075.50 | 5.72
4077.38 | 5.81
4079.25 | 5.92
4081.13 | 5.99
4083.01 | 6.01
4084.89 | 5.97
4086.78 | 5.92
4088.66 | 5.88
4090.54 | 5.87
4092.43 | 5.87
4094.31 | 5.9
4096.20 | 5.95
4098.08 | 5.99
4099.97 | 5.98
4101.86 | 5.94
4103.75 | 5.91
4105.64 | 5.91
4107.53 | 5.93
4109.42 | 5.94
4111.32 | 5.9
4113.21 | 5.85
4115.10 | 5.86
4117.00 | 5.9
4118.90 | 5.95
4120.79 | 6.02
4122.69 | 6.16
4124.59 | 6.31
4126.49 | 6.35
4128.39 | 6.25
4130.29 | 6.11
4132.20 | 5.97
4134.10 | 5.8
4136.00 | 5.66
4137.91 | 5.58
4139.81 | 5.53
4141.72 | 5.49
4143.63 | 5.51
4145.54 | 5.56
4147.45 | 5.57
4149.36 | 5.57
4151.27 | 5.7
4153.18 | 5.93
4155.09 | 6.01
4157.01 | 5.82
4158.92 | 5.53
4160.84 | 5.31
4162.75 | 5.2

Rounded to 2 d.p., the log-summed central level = 0.23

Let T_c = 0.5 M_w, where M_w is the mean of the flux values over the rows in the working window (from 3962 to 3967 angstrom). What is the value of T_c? 3.2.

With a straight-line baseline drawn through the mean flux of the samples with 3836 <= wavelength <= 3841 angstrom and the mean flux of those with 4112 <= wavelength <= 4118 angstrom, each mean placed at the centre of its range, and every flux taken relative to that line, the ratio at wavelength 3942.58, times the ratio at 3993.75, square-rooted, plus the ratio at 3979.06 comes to 1.88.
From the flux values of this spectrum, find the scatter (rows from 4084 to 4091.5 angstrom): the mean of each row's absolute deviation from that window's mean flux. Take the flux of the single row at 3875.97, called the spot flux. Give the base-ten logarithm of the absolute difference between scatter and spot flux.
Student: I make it 0.841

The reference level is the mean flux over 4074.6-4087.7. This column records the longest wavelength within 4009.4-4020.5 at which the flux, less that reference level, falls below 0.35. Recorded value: 4019.58 angstrom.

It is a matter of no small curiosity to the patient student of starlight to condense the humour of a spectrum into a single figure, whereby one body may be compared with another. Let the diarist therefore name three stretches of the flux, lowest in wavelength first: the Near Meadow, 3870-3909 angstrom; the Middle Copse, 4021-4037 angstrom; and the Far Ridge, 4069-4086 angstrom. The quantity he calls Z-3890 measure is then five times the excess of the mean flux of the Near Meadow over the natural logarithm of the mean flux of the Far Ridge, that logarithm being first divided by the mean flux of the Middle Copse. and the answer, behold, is 32.1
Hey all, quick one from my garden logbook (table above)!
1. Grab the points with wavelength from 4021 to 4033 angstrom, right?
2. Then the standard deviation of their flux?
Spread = 0.05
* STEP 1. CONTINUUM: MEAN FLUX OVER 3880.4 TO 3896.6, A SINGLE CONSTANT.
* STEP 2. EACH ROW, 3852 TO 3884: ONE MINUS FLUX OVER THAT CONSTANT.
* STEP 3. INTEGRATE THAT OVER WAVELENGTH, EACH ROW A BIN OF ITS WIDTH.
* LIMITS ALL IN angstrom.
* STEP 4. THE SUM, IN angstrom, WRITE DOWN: -1.1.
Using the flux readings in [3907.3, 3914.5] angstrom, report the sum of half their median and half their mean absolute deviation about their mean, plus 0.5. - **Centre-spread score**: 3.56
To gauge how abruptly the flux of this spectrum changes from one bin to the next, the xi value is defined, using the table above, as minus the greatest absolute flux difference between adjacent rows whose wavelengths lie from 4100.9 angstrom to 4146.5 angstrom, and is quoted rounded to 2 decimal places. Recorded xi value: -0.17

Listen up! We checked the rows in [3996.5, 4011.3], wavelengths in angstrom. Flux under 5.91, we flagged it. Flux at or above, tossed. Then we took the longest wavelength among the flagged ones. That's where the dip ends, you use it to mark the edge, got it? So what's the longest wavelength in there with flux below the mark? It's 4010.34 angstrom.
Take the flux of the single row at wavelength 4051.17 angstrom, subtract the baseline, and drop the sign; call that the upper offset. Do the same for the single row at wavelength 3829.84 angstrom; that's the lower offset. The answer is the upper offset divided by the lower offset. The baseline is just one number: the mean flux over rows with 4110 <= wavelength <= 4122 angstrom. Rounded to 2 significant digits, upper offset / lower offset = 0.23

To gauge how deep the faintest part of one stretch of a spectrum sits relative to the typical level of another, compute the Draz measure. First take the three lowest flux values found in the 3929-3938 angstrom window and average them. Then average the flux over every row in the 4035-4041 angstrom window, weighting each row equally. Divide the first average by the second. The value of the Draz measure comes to 1.13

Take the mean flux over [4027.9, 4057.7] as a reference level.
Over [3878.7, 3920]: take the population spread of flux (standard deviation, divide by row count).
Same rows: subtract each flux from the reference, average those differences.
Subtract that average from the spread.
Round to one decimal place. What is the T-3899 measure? 1.2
